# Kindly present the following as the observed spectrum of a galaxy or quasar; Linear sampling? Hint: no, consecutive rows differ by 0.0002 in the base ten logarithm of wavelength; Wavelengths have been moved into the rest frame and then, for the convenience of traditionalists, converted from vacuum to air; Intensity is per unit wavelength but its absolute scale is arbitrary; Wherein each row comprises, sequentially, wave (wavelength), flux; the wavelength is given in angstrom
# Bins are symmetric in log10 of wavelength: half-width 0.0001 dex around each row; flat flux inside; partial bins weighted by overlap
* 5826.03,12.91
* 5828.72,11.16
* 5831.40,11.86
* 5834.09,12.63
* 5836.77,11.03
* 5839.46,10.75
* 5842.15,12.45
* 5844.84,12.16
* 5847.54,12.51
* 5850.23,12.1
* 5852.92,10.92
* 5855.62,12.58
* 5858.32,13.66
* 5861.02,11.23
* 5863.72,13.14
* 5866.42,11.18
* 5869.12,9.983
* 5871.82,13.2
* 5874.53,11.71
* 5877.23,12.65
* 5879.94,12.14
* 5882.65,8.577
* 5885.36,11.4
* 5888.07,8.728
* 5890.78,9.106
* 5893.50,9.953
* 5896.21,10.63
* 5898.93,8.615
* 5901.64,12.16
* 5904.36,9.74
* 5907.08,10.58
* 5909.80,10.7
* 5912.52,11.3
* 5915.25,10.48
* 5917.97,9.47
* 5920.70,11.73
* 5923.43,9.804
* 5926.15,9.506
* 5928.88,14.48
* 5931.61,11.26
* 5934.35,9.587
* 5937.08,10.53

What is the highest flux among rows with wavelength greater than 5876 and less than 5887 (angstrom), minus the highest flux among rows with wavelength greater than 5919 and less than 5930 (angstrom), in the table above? -1.8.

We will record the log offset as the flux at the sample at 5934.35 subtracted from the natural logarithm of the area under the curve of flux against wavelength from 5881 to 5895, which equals -4.7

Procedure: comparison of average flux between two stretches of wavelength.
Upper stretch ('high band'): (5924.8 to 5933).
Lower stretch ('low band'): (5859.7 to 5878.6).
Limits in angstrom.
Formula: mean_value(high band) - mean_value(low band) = -0.1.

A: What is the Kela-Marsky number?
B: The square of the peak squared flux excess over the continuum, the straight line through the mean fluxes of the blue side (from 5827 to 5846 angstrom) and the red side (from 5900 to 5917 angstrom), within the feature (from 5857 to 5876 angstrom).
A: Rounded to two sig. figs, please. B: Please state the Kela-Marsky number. 24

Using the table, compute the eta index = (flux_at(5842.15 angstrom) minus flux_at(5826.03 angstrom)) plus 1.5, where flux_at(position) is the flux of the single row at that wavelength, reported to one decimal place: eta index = 1.0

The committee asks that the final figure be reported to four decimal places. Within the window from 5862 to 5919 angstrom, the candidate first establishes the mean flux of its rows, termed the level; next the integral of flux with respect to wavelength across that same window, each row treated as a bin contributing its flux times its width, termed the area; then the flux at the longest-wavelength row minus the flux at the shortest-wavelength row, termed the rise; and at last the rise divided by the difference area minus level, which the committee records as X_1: -0.0061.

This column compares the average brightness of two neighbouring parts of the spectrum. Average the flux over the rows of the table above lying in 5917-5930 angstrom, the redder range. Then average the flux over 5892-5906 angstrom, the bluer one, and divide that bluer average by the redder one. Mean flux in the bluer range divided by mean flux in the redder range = 0.93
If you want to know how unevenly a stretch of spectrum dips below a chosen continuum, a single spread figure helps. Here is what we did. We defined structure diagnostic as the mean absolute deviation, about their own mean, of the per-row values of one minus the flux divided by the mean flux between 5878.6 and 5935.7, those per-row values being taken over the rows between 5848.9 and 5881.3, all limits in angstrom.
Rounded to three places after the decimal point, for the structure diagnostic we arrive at 0.082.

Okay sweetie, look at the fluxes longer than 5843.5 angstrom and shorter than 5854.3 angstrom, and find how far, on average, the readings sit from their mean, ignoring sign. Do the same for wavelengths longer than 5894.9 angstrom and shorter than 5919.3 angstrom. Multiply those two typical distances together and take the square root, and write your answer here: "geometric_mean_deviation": 0.62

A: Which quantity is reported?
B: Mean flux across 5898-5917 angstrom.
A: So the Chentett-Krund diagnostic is 10.5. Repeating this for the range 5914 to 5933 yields 11.0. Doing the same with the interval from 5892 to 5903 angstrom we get 10.3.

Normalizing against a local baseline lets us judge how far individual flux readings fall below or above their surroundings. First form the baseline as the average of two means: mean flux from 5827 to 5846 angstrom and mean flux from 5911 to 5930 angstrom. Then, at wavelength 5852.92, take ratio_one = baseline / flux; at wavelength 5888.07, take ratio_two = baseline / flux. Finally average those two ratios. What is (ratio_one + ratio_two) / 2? 1.17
